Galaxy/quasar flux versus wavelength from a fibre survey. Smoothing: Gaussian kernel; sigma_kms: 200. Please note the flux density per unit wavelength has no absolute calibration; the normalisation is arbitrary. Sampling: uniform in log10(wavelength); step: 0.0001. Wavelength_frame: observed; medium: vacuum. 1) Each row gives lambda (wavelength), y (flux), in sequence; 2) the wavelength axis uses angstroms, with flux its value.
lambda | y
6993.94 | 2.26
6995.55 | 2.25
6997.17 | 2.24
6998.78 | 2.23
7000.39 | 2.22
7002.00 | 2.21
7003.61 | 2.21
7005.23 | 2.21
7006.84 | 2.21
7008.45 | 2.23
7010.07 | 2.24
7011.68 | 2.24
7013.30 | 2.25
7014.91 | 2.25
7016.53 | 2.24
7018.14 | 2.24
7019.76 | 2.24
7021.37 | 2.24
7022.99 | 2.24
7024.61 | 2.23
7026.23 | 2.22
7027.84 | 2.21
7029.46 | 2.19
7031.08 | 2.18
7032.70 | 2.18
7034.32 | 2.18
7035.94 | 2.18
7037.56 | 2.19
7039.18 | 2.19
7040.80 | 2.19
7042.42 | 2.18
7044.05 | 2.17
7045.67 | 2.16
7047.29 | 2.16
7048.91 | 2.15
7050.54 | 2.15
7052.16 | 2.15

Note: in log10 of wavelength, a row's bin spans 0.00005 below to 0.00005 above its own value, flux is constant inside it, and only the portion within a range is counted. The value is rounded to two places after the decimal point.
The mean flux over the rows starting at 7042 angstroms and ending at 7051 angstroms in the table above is 2.16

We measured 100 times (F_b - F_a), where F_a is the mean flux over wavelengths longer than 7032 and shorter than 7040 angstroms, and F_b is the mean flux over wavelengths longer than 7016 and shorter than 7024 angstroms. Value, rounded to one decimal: 5.6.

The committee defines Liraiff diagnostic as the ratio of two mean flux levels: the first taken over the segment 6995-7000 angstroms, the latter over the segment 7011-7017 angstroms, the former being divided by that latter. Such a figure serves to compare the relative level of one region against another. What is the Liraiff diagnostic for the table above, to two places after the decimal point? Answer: 1.00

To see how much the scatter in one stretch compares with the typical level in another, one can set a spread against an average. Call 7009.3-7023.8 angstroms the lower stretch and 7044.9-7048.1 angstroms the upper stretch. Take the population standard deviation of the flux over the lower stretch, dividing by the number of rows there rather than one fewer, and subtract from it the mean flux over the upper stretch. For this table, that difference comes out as -2.16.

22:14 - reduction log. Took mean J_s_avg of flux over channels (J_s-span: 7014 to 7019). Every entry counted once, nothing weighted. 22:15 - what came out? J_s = 2.24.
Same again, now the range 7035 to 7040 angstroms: 2.19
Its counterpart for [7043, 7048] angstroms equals 2.16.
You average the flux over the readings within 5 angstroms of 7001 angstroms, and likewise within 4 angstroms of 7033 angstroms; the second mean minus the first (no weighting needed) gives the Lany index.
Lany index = -0.038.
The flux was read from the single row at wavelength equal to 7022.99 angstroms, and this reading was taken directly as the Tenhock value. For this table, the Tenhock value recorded 2.24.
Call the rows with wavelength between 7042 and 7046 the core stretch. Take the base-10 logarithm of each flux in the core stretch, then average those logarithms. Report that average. 0.336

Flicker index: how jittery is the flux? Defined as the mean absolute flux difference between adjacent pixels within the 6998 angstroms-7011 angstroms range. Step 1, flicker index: 0.0071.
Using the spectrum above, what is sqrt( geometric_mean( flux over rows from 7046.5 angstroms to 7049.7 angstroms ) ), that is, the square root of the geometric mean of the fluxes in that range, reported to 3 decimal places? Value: 1.468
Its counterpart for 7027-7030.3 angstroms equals 1.483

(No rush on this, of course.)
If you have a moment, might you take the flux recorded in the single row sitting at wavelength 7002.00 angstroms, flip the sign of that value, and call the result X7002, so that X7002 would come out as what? -2.21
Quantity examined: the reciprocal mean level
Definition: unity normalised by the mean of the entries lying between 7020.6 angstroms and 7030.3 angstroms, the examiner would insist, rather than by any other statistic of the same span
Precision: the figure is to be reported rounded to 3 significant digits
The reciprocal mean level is 0.450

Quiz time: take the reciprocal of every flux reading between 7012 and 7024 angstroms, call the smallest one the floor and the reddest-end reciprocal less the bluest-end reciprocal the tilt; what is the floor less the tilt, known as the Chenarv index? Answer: 0.442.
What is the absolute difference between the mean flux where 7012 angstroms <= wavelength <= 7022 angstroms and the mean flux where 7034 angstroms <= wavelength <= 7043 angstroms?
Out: 0.058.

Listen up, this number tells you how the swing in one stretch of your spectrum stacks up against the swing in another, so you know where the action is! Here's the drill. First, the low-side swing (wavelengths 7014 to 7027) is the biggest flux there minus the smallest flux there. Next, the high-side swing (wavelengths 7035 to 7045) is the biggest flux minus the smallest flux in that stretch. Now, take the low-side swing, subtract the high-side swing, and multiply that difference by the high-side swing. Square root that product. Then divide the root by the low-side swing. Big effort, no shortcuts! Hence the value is 0.5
